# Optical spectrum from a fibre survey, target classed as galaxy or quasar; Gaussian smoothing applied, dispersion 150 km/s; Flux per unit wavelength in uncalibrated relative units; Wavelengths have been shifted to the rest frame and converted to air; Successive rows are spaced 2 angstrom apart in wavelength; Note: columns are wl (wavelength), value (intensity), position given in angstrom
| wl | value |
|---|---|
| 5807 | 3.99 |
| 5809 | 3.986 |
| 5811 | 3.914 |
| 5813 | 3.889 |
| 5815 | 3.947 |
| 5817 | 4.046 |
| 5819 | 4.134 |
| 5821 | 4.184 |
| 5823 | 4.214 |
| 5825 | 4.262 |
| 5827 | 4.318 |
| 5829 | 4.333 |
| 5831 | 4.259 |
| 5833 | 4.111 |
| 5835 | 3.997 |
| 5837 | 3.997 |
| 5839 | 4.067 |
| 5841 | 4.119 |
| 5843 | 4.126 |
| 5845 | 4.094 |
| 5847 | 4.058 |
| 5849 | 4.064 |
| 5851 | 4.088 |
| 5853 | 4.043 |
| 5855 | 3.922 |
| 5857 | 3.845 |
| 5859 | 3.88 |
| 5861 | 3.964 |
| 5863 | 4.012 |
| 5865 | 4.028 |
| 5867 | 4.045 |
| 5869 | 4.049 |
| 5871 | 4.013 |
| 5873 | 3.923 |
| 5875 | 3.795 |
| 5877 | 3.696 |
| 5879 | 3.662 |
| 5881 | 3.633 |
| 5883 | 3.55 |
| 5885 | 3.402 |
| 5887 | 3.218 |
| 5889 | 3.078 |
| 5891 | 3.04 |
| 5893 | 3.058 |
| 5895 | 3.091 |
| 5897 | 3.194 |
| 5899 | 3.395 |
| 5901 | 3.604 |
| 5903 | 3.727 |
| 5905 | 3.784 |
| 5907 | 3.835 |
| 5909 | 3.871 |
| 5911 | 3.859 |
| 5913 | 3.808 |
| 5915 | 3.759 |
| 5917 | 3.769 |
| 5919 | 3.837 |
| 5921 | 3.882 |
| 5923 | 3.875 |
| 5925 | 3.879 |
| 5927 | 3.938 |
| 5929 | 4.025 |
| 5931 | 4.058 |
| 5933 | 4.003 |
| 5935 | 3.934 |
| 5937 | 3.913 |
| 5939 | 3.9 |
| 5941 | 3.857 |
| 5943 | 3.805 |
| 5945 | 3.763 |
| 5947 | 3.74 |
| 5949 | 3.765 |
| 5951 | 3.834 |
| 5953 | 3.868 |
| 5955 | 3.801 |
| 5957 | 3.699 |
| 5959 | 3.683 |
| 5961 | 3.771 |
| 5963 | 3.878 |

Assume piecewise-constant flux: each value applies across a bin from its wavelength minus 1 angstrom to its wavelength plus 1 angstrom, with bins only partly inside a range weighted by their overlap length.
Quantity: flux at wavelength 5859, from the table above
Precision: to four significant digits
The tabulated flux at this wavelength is 3.880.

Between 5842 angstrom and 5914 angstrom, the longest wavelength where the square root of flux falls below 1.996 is 5913 angstrom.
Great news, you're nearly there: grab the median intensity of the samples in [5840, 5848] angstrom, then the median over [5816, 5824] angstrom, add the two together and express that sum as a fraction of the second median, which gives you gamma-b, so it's 1.99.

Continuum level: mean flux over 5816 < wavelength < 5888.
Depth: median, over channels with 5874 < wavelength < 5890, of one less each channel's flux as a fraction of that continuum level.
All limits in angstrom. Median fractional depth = 0.10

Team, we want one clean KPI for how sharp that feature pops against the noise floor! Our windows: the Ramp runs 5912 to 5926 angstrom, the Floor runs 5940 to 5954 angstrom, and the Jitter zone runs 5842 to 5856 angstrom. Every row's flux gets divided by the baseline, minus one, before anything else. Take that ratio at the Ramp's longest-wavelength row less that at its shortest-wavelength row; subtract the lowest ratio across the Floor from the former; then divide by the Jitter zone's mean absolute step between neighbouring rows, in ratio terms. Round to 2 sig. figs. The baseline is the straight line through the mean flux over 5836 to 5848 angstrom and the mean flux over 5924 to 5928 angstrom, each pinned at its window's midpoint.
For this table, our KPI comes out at 5.4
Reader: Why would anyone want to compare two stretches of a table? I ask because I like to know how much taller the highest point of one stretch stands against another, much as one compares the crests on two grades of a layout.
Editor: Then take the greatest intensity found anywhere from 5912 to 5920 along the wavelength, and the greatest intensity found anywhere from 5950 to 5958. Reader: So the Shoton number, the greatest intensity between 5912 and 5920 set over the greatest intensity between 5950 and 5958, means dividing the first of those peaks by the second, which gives 0.99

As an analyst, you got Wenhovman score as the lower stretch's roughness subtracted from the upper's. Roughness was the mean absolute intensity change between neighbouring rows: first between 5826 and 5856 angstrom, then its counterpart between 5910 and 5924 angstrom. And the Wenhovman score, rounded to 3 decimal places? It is -0.015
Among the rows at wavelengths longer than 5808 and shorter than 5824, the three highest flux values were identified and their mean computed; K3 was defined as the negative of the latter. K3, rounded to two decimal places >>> -4.18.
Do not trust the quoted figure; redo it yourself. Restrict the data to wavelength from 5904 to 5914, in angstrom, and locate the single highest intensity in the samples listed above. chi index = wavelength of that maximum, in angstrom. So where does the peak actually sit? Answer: 5909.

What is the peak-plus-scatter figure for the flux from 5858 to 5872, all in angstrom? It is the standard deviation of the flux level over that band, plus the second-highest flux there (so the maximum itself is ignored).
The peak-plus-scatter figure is 4.10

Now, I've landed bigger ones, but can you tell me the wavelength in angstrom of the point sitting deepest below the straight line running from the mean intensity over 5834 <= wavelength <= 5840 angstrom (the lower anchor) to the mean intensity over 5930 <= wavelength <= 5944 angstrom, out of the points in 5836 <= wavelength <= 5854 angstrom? 5837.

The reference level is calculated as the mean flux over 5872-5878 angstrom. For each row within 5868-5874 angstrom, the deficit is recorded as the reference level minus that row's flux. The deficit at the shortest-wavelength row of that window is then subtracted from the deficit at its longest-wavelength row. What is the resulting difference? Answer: 0.13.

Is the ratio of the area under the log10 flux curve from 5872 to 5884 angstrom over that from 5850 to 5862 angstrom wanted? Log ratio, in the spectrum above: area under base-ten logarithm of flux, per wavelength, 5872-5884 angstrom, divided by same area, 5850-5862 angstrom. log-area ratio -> 0.95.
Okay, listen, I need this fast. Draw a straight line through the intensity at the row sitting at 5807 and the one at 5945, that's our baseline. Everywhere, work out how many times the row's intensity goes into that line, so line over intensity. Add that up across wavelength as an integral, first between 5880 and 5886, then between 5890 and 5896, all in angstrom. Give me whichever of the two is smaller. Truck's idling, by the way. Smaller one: 6.58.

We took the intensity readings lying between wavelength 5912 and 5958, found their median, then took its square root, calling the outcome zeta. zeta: 1.96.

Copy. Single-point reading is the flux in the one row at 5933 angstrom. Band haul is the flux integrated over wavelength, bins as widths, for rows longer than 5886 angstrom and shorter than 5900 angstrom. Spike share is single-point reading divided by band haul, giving 0.091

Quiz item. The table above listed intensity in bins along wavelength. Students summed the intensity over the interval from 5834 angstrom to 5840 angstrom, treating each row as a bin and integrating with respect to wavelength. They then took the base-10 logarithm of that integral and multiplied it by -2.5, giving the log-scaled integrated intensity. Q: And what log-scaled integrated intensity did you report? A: -3.5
